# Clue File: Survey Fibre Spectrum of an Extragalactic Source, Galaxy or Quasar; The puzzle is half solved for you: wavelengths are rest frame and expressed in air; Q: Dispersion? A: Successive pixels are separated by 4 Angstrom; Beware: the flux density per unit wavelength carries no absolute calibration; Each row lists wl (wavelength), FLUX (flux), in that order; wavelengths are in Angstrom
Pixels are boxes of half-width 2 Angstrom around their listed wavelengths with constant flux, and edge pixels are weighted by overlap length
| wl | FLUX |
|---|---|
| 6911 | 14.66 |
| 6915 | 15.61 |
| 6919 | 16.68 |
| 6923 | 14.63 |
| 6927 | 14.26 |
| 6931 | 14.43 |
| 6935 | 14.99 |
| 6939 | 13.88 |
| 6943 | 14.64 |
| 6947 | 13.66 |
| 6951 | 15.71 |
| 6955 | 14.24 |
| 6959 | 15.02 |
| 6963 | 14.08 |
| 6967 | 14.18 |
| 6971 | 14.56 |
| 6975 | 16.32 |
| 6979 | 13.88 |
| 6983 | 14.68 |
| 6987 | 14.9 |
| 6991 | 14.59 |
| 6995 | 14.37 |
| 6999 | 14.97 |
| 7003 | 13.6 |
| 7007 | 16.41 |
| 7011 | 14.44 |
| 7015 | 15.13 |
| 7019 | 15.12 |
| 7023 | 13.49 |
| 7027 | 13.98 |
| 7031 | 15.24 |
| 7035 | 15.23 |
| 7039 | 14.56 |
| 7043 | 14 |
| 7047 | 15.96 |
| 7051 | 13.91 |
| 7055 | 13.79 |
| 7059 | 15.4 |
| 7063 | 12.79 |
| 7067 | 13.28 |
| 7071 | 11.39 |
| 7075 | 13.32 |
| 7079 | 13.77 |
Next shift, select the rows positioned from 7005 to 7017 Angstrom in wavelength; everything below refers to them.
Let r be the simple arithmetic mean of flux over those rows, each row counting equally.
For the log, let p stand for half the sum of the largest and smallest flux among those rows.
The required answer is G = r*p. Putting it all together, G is 236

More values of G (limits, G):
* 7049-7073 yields 180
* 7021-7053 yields 214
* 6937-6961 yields 213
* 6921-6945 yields 209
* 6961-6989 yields 221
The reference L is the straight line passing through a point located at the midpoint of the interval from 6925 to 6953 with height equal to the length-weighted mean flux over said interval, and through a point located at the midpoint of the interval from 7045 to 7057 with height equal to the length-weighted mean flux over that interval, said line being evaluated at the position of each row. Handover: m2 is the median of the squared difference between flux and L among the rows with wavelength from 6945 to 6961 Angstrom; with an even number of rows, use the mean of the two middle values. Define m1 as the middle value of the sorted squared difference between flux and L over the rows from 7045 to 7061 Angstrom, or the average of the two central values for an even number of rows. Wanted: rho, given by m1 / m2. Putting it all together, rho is 1.3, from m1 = 0.6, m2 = 0.49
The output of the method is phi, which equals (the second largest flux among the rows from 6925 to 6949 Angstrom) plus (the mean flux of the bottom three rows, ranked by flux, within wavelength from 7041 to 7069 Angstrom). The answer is 27.9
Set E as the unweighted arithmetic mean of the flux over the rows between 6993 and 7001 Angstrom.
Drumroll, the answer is 14.7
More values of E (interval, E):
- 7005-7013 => 15.4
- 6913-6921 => 16.1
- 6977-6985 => 14.3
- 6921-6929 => 14.4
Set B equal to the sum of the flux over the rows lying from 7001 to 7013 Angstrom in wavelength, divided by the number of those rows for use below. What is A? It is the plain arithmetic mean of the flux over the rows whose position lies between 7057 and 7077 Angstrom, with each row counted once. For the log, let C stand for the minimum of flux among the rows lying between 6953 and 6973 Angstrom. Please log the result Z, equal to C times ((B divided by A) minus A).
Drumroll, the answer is -171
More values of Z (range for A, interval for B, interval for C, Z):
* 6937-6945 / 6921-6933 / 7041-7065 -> -169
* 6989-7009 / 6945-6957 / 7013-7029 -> -186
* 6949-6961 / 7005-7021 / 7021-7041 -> -188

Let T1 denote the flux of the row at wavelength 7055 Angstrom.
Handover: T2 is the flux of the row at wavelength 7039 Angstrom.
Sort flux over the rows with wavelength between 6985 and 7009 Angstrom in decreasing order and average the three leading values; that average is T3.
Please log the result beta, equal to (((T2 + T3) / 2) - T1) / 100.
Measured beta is 0.012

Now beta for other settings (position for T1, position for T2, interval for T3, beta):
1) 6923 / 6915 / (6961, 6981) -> 0.007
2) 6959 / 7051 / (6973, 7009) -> -0.001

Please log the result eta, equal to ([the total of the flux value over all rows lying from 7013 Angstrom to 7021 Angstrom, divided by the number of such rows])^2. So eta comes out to 229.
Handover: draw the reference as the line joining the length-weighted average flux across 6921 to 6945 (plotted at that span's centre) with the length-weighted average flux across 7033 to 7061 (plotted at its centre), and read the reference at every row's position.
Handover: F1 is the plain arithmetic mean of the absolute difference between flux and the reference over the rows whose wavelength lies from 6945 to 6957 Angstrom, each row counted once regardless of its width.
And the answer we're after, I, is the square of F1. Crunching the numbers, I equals 0.6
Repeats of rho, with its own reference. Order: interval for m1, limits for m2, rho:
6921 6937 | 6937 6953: 0.1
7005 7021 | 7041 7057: 0.7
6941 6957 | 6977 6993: 5.0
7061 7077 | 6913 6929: 3.7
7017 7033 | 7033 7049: 1.1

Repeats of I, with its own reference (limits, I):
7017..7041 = 0.4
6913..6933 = 0.6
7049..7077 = 2.3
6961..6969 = 0.2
